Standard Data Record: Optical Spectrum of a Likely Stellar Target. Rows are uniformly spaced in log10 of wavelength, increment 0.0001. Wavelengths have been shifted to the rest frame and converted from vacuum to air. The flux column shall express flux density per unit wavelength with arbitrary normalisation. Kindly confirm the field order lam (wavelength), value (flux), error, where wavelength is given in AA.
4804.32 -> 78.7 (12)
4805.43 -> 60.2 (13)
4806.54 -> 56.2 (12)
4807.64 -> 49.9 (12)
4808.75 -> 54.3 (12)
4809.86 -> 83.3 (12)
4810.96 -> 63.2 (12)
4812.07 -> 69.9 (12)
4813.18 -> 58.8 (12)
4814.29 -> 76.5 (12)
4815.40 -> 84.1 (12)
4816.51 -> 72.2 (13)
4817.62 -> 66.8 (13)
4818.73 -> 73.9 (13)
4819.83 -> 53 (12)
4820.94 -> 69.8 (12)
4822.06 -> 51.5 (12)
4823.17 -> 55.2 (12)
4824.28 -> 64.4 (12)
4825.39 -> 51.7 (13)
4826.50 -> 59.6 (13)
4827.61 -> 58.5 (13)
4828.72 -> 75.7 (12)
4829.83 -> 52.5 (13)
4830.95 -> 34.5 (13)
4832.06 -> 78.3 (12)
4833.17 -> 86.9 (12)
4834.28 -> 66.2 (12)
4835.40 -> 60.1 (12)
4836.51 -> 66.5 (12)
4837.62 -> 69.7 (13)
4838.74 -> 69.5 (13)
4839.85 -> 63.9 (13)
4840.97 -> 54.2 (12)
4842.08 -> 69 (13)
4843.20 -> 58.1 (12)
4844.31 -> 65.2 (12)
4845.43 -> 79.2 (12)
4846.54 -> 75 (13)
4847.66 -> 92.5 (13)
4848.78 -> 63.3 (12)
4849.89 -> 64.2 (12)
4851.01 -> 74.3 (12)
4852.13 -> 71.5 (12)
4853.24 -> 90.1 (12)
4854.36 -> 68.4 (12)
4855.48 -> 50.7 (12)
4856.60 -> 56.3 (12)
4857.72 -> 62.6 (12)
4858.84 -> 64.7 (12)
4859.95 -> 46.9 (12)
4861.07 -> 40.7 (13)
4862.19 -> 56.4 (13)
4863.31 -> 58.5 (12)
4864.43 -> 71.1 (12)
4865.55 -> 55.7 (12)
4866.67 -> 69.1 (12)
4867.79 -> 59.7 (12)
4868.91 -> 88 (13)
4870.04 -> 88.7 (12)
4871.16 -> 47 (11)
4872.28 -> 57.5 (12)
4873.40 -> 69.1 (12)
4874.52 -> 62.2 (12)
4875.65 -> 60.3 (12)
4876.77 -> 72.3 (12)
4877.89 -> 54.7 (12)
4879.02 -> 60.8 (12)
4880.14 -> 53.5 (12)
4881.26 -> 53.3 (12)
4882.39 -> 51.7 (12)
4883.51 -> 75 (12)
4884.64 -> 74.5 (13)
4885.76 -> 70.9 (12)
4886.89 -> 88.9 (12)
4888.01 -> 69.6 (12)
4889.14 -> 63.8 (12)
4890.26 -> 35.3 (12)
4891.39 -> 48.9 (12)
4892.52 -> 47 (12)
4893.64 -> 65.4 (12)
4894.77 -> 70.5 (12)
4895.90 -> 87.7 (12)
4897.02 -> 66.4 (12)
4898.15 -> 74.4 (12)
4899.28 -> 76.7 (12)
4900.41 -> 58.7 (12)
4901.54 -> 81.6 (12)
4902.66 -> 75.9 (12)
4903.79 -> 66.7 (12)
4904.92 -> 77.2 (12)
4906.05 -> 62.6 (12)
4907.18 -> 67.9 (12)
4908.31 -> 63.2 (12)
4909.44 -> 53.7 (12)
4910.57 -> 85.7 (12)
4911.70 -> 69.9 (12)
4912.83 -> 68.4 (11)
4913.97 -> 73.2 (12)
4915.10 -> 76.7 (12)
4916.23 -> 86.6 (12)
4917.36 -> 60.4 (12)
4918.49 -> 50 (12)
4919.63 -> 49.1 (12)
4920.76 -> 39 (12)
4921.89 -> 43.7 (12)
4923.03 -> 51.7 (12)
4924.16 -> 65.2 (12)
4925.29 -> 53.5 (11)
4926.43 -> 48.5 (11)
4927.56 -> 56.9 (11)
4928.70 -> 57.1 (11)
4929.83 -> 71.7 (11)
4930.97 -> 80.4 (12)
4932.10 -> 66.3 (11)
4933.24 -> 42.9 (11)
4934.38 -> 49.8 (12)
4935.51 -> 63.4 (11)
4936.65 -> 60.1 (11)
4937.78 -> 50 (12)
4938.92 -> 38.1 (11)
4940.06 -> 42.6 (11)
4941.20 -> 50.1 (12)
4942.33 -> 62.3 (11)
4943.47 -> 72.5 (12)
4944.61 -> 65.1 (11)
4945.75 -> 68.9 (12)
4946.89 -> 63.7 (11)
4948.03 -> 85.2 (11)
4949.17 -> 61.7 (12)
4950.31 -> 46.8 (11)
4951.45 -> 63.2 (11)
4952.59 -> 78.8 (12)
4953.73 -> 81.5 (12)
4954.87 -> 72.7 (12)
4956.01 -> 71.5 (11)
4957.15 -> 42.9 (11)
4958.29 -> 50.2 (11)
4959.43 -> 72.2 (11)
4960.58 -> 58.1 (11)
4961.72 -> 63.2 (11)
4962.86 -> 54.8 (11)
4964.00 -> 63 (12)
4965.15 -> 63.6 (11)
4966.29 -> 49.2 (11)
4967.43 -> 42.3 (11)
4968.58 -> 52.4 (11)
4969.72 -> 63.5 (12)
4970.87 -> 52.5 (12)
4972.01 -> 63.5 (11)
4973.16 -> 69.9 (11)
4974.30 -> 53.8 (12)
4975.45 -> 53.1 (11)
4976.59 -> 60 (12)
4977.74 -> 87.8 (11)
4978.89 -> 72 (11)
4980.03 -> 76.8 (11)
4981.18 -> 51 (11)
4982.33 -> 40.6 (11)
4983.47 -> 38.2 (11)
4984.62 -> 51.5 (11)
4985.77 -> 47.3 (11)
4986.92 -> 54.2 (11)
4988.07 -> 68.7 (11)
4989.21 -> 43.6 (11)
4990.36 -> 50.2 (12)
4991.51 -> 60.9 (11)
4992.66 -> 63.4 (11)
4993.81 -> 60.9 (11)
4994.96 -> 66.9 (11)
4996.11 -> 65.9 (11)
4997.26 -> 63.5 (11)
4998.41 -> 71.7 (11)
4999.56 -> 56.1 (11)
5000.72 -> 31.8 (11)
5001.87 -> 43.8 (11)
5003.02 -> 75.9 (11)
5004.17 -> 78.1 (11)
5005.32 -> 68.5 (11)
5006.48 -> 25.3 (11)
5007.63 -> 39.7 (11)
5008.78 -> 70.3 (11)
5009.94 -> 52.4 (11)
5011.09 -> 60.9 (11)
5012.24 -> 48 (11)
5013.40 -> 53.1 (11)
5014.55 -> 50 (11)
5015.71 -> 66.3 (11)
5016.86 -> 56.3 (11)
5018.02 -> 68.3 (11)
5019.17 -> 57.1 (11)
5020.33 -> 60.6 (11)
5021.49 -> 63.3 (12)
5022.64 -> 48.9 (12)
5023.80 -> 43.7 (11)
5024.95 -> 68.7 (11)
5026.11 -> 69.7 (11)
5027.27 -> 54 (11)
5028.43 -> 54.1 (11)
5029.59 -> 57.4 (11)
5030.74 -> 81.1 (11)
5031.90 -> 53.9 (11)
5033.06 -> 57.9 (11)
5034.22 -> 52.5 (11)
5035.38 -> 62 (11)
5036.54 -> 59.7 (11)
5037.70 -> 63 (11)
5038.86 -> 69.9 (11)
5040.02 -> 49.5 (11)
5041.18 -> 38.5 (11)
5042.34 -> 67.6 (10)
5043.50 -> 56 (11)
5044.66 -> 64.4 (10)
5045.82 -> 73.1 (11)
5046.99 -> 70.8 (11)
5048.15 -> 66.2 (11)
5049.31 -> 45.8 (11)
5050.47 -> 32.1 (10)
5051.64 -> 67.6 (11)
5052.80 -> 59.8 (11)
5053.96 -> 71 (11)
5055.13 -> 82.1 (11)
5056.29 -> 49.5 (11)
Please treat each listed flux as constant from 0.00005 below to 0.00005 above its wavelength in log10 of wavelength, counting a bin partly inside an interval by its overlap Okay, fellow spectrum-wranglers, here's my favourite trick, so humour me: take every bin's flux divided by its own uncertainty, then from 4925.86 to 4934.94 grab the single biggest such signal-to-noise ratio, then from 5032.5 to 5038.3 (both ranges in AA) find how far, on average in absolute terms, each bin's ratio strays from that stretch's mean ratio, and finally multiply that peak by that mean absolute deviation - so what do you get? 1.9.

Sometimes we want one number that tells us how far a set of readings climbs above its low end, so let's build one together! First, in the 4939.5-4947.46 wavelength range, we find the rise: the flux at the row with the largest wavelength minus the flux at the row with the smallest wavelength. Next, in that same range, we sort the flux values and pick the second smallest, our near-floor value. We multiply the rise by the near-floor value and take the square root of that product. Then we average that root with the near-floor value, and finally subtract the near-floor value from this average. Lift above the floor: -8.8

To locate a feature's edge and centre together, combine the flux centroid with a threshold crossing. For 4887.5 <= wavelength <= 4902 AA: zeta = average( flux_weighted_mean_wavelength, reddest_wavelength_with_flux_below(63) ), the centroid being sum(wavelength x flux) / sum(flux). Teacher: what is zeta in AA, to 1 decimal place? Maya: 4897.8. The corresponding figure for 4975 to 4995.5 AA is 4989.4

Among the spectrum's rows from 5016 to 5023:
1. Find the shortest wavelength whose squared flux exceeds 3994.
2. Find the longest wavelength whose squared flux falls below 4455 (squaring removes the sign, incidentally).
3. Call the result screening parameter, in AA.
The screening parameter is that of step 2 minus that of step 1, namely 4.6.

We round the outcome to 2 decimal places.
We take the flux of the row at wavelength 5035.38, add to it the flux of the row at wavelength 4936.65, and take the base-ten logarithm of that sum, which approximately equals 2.09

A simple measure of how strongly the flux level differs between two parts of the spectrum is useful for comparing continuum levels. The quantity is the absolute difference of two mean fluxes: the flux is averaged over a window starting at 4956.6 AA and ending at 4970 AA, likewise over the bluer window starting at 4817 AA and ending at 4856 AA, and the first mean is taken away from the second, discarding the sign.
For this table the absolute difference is 10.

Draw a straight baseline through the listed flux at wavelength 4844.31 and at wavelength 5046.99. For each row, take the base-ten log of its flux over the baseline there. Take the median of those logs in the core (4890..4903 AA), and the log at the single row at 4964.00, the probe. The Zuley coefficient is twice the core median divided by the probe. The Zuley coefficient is -0.6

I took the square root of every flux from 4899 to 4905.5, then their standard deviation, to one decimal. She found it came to 0.5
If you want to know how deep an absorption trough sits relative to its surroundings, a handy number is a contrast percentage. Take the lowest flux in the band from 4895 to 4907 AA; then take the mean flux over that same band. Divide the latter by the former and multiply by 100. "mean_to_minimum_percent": 124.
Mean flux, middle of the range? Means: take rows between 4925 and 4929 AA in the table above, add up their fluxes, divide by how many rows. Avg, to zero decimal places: 54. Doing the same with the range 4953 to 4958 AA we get 67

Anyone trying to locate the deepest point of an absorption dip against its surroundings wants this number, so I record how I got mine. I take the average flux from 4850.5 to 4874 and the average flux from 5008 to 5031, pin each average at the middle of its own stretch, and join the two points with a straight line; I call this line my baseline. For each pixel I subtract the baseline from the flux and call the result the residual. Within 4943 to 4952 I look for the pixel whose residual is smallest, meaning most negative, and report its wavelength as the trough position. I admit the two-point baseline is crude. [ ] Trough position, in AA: 4950.31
